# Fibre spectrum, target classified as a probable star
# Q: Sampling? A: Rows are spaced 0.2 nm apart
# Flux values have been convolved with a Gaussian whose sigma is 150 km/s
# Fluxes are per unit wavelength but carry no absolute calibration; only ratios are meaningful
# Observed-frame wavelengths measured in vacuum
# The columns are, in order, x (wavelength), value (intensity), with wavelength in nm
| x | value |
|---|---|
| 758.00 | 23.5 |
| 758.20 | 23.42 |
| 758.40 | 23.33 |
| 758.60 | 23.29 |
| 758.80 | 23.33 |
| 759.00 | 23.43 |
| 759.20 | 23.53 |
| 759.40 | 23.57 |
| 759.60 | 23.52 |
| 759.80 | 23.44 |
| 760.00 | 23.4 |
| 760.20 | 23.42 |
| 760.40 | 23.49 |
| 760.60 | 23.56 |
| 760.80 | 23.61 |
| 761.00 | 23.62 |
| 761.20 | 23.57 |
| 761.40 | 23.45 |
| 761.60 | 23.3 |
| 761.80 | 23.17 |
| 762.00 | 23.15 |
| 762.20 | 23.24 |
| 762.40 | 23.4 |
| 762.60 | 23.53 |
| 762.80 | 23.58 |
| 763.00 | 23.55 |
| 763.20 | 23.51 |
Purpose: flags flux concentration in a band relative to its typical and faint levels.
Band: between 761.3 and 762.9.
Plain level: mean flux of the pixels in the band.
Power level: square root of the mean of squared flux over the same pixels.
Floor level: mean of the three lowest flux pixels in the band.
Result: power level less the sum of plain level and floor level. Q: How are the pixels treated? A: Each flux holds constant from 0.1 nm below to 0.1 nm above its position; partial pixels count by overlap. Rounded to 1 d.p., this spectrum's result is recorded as -23.2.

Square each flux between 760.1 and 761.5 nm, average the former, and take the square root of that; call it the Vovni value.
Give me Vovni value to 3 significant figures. 23.5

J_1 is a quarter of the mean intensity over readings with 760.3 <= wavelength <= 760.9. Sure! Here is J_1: 5.888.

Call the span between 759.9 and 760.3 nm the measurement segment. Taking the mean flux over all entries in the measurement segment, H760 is 23.4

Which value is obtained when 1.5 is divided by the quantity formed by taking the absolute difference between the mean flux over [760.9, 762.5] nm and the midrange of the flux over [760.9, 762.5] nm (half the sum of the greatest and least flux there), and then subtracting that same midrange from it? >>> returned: -0.0642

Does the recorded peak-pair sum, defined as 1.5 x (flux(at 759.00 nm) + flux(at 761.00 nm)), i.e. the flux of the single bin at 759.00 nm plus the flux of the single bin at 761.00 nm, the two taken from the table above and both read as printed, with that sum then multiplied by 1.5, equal 70.6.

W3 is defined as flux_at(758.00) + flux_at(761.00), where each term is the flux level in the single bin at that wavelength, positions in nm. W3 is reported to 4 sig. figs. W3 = 47.12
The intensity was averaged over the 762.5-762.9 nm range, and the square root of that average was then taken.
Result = 4.85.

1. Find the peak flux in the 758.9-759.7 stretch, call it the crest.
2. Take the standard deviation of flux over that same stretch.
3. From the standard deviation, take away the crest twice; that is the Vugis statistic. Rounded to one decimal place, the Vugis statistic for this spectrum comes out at -47.1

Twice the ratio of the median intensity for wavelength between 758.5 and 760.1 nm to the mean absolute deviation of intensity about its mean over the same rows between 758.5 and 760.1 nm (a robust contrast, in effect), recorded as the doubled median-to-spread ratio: 615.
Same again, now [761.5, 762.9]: 330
